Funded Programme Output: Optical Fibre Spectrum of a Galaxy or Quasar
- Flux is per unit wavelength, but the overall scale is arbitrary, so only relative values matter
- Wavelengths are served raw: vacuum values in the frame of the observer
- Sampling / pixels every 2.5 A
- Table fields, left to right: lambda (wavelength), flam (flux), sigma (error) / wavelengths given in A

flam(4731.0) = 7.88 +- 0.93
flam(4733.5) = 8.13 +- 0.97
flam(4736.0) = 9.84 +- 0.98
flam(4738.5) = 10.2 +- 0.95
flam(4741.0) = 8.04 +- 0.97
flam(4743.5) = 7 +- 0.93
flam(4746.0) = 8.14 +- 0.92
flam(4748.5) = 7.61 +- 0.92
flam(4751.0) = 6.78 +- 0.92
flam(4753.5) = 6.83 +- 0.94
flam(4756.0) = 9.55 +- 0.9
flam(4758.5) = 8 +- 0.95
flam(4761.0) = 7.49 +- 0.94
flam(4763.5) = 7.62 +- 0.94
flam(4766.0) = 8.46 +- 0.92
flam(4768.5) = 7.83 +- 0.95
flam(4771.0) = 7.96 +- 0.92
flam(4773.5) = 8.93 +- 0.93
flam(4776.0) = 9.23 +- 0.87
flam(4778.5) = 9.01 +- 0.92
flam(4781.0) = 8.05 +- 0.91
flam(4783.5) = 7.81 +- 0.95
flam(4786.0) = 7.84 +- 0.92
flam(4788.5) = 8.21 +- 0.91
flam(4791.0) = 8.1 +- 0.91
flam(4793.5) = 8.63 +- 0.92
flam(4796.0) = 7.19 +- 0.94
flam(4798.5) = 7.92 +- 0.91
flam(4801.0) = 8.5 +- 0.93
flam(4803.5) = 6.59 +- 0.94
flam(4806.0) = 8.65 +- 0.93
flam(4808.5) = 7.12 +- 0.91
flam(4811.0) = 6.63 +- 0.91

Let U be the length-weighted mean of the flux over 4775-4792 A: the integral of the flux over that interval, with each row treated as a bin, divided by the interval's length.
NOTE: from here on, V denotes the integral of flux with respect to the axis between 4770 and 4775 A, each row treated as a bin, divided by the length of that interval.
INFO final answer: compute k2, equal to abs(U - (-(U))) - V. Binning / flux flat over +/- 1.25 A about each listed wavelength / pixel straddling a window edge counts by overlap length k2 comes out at 8.1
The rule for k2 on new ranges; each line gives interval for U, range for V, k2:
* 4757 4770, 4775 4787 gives 7.4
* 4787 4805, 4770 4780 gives 7.0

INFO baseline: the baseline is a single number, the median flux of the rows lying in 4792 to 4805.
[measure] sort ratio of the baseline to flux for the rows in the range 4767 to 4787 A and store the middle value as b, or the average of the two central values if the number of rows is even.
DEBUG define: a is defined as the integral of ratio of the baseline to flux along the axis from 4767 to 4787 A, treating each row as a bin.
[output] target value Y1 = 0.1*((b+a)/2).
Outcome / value 1.00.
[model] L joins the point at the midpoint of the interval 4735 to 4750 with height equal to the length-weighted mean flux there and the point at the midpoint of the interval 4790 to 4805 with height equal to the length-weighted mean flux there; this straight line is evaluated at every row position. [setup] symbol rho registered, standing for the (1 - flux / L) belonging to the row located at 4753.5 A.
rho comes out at 0.177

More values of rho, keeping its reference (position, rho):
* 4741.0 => 0.047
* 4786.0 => 0.014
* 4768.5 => 0.038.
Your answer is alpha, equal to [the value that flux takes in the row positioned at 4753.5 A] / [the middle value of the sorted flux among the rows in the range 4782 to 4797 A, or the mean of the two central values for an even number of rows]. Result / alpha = 0.857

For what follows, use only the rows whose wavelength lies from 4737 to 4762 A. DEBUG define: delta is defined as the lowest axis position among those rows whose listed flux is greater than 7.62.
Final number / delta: 4738.5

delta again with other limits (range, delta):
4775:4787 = 4776.0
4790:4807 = 4791.0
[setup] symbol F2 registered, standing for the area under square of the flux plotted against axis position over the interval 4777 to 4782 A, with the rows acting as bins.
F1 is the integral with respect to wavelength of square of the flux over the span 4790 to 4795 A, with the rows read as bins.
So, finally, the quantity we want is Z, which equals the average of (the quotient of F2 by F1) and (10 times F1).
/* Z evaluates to 1734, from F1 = 347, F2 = 370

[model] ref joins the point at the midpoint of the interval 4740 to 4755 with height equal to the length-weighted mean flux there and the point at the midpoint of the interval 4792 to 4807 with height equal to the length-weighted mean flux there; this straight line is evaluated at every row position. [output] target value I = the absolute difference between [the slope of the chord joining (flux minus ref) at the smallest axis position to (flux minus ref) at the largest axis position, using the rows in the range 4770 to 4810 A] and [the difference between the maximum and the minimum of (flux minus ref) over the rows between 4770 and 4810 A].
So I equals 2.9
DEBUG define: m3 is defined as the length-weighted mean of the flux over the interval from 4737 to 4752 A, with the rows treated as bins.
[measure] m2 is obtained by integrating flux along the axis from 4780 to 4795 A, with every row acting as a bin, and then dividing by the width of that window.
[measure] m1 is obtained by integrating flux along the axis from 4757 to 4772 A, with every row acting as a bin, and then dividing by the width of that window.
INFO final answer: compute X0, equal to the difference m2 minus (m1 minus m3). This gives 8.2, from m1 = 7.92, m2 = 8.09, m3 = 8.0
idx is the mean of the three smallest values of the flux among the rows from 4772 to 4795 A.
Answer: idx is 7.9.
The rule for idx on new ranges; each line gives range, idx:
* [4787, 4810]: 7.0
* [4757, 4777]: 7.6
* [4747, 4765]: 7.0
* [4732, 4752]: 7.1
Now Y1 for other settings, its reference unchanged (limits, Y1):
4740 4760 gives 1.09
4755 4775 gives 1.02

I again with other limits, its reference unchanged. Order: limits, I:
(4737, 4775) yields 3.6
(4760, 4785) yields 1.6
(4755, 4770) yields 2.3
